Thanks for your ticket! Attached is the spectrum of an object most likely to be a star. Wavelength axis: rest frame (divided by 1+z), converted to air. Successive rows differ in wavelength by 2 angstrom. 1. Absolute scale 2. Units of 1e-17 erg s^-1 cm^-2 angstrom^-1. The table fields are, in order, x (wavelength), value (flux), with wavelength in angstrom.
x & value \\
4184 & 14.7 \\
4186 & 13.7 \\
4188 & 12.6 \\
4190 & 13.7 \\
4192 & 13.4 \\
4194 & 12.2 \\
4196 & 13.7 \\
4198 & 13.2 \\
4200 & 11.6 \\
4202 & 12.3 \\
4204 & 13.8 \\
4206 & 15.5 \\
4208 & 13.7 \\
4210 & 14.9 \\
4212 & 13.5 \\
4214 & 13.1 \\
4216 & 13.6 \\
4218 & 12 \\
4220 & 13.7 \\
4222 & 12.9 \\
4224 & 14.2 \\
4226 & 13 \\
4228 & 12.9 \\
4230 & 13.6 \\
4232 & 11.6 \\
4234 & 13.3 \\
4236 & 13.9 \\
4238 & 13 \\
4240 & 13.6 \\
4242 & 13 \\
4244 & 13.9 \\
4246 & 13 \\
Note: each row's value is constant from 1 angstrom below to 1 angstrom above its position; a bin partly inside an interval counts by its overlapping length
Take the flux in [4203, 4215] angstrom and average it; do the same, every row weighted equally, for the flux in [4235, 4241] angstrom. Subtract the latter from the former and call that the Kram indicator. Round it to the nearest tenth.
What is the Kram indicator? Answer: 0.6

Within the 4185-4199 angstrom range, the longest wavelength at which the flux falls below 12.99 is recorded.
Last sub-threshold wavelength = 4194 angstrom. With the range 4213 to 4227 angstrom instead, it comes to 4222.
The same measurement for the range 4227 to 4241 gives 4232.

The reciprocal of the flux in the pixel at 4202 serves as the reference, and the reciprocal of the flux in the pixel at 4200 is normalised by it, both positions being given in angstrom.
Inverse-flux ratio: 1.060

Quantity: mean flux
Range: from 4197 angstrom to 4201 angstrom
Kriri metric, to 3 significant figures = 12.4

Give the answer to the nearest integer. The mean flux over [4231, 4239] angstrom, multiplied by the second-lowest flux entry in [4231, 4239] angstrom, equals 168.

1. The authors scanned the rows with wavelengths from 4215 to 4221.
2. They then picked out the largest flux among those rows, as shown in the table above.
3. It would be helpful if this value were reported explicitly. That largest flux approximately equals 13.7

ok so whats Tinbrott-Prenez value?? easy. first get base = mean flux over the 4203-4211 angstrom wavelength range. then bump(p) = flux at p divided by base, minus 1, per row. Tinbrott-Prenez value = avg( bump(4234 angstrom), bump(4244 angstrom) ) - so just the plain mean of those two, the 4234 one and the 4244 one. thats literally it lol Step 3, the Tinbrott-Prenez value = -0.060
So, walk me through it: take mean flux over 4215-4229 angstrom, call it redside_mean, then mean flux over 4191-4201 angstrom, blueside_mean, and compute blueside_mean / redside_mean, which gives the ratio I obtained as 0.97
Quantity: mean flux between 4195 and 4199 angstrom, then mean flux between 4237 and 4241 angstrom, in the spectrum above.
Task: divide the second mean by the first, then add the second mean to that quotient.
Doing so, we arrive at 14.3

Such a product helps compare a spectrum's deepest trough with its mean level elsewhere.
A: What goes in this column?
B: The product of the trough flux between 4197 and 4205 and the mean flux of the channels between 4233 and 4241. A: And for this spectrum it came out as 156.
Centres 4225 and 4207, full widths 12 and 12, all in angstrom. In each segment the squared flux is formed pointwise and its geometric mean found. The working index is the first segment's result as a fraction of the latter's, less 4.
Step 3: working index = -3.08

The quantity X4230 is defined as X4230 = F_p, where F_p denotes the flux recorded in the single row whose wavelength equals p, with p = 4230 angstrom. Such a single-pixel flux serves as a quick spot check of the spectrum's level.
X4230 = 13.6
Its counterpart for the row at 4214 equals 13.1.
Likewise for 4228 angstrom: 12.9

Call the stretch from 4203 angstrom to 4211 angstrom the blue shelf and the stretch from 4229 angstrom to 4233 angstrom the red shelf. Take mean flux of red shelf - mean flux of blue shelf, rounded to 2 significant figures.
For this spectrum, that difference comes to -1.9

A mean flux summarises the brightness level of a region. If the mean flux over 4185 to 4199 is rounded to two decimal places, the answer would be 13.21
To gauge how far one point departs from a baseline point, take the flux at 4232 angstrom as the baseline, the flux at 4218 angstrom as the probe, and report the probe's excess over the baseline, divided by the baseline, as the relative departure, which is 0.034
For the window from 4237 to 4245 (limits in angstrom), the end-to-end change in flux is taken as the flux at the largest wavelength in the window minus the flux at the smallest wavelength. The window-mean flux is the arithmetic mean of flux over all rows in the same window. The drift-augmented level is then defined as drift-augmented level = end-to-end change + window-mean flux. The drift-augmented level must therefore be 14.3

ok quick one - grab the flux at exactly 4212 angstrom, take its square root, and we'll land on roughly 3.67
